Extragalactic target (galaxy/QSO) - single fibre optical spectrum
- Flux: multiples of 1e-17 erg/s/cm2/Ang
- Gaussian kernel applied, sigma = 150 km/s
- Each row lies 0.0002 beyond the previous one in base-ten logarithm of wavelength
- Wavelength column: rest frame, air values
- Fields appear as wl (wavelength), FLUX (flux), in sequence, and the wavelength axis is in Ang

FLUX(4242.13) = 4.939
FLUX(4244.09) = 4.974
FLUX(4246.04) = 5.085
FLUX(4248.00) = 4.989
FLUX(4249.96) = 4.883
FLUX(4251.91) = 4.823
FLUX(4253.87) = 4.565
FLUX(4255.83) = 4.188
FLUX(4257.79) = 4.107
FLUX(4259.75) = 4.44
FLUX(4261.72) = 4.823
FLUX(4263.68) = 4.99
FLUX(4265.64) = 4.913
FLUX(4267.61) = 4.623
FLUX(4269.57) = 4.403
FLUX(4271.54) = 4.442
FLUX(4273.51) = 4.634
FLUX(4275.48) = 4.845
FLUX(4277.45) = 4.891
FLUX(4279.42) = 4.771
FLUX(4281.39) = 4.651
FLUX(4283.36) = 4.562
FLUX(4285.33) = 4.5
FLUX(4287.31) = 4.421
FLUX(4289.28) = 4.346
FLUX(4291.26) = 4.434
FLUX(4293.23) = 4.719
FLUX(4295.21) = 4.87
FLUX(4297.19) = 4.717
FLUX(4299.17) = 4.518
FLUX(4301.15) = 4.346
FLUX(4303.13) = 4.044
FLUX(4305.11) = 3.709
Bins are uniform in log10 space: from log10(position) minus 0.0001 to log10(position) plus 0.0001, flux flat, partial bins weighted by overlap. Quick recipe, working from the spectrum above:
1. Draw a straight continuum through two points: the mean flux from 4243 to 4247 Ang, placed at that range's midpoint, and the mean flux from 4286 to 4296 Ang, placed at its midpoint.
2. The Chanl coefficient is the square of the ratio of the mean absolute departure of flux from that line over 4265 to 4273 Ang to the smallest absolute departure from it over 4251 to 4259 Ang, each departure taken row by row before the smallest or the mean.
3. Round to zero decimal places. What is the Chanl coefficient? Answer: 3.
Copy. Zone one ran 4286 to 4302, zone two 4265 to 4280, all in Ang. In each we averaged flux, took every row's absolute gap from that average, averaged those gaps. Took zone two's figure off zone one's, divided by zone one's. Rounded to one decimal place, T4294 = 0.0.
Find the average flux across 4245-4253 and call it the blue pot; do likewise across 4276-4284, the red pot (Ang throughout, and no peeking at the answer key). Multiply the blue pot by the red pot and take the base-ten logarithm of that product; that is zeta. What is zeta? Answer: 1.37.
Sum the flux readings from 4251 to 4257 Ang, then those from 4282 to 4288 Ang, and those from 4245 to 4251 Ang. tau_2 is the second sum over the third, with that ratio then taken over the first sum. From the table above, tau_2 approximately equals 0.0664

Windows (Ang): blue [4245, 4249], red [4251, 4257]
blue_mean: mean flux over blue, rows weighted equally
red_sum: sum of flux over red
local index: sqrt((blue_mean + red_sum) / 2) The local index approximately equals 3.1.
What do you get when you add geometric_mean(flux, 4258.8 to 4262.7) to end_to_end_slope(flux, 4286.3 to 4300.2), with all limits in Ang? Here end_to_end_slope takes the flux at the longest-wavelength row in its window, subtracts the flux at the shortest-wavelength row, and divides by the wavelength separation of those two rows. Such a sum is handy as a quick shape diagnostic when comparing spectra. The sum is 4.64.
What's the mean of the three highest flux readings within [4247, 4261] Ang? 4.90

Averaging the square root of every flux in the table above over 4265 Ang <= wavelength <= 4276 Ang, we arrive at 2.15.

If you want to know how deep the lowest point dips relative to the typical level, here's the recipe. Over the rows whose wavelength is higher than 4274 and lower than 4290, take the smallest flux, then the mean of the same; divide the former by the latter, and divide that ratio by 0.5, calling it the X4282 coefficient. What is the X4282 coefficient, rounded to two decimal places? 1.88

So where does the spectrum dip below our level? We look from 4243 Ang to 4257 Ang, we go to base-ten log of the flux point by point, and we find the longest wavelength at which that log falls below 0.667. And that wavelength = 4255.83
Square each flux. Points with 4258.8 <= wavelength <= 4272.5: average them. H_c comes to 21.8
